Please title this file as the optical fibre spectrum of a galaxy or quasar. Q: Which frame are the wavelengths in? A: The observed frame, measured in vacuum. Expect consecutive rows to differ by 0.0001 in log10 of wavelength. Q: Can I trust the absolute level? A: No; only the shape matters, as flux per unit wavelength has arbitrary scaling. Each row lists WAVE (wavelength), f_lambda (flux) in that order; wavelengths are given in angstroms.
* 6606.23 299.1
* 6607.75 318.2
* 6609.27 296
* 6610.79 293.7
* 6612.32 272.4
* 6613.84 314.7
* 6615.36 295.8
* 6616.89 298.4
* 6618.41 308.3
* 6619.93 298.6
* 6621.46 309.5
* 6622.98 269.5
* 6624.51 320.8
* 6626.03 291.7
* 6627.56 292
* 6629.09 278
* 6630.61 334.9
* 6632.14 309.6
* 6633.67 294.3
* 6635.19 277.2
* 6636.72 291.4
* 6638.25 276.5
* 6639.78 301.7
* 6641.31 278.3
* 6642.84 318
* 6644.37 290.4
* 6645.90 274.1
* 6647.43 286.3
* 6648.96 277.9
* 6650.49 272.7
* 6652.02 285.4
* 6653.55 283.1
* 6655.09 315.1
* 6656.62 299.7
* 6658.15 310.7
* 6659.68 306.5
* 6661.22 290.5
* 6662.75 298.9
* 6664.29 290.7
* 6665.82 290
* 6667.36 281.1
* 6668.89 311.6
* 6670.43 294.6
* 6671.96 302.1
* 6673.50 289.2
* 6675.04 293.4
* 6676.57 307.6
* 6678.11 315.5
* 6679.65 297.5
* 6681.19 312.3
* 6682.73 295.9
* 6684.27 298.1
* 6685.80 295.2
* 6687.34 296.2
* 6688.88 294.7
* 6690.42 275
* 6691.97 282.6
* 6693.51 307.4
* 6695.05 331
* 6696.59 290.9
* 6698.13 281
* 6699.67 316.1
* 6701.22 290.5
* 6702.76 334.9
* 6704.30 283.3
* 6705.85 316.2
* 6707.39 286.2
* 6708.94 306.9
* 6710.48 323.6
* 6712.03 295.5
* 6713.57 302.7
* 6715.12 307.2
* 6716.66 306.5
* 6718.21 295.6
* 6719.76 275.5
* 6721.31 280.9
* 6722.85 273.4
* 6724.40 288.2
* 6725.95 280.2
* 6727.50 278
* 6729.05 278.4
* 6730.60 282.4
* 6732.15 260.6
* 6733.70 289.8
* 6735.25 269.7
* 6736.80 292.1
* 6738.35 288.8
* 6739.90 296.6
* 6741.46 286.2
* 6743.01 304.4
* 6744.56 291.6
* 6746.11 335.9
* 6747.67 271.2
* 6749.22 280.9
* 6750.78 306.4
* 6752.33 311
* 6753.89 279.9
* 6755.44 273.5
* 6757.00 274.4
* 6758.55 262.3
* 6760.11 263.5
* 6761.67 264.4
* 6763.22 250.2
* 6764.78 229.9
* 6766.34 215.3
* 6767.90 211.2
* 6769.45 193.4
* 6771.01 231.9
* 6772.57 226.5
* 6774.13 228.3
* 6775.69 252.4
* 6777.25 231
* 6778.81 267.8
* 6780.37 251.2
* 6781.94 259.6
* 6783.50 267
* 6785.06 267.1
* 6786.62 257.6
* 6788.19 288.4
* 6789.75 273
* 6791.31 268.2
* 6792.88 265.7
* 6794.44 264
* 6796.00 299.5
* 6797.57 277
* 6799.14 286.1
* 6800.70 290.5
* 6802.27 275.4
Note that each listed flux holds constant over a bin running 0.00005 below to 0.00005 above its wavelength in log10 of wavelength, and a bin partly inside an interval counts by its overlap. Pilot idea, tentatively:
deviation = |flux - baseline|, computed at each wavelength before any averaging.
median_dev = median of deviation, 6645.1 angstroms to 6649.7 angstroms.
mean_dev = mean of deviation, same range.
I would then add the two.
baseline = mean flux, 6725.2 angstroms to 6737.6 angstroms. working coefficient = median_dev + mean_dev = 9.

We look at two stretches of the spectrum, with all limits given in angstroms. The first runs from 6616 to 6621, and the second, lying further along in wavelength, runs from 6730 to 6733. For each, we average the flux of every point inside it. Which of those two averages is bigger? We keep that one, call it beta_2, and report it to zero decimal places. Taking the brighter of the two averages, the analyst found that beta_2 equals 302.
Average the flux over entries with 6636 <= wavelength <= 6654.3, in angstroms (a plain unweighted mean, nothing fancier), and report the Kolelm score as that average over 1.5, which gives 191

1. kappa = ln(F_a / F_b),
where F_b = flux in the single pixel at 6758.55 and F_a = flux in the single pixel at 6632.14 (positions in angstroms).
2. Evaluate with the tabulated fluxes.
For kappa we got 0.17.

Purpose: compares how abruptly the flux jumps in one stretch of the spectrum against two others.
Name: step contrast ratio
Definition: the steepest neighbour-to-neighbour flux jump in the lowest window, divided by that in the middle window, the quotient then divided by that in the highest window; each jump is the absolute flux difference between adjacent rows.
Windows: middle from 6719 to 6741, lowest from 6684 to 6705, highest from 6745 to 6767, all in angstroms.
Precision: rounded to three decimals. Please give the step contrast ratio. 0.027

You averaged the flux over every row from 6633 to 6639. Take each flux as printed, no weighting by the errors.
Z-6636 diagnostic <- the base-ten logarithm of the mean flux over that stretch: 2.455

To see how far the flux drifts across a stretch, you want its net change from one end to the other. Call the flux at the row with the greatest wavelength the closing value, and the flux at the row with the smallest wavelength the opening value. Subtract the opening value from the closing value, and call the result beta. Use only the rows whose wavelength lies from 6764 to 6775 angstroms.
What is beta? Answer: -2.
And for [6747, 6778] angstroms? -40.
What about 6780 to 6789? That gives 37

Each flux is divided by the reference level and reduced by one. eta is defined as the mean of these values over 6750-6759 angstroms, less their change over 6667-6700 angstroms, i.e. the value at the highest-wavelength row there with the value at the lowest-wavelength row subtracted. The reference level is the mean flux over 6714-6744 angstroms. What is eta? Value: -0.13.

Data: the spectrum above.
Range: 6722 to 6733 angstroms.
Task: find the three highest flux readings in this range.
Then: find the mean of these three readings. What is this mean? 284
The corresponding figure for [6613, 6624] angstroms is 311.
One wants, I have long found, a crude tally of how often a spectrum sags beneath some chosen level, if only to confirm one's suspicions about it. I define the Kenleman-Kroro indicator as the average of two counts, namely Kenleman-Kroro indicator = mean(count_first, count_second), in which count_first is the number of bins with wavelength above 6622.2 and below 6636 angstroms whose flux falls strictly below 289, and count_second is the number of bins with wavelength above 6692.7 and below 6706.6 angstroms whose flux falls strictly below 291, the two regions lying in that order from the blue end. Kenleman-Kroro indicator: 3.5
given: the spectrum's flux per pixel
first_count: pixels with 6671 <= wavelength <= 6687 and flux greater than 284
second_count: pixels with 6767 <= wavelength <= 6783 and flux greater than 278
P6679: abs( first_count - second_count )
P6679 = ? 10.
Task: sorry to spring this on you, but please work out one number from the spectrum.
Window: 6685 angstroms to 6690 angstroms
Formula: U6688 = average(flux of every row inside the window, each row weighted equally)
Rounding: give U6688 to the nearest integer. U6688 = 295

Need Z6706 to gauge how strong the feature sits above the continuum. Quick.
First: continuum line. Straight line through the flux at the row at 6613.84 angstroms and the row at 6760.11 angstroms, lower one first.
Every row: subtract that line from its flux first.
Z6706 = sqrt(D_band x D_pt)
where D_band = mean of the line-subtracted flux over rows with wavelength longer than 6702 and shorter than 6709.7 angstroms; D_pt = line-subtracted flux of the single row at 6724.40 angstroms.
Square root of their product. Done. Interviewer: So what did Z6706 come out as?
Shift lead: 17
